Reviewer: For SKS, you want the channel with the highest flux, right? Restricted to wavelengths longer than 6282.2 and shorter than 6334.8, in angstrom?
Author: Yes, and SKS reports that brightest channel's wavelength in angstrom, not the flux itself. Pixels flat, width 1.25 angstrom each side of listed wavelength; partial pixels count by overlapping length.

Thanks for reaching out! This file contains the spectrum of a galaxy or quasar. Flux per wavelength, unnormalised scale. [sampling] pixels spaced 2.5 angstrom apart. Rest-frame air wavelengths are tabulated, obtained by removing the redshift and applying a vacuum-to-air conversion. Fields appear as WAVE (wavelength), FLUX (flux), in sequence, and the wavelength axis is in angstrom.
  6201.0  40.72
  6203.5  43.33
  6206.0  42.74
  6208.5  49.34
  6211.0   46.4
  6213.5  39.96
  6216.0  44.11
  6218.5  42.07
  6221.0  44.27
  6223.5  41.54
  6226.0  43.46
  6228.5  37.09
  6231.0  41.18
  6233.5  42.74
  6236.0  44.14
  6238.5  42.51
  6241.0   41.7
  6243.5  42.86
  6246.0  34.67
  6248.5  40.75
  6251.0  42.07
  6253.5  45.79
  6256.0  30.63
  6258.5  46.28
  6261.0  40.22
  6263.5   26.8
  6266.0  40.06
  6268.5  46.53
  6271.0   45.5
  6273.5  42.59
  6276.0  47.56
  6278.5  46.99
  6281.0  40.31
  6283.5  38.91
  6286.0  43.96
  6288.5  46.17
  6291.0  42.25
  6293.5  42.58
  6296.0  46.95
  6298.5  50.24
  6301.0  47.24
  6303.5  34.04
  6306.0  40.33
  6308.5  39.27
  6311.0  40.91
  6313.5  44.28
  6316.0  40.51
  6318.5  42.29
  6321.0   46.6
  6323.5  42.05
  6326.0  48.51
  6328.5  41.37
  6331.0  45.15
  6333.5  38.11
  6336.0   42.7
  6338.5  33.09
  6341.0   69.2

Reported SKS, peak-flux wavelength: 6298.5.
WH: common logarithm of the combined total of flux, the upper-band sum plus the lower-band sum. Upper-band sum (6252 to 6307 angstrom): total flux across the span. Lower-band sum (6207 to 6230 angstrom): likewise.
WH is 3.12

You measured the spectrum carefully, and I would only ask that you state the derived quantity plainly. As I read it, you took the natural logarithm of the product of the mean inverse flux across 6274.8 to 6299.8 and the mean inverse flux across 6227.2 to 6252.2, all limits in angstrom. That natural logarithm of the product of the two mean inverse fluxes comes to -7.50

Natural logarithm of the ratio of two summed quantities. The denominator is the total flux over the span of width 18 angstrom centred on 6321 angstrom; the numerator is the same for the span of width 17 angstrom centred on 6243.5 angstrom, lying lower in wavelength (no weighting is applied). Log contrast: -0.06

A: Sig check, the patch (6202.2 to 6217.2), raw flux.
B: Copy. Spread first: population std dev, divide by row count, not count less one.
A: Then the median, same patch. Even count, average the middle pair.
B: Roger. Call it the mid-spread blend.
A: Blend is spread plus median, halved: 23.3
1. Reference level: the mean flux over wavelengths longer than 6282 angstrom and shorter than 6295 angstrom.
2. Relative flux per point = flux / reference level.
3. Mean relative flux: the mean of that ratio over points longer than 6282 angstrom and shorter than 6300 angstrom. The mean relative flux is 1.04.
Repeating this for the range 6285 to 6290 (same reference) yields 1.05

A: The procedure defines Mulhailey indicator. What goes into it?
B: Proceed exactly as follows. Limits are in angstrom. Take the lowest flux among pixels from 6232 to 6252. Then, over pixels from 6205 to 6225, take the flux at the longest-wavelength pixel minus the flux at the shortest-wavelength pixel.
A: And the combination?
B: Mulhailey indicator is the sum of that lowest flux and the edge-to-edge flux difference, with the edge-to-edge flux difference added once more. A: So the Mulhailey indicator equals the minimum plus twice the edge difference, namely 32.3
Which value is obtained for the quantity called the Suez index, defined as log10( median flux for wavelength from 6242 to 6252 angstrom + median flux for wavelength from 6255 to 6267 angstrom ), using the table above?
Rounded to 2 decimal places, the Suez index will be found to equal 1.91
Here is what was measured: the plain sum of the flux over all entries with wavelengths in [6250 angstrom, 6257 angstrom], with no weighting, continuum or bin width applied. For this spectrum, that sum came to 118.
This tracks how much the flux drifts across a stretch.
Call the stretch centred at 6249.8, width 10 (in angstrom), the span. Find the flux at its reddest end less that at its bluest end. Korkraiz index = 11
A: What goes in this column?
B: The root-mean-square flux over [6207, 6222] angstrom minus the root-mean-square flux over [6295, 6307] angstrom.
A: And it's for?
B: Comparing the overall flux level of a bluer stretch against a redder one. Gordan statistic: 0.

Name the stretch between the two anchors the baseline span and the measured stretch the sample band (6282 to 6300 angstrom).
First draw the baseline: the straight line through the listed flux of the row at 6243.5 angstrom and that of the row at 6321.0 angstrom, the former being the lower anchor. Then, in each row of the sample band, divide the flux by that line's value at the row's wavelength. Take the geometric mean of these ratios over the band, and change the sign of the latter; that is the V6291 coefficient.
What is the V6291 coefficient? -0.98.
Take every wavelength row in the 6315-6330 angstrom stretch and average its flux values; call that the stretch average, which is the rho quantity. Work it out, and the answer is 43.6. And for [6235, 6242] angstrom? 42.8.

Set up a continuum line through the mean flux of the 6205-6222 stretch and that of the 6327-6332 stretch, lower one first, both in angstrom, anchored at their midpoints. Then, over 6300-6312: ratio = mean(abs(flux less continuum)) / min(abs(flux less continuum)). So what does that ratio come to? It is 1.8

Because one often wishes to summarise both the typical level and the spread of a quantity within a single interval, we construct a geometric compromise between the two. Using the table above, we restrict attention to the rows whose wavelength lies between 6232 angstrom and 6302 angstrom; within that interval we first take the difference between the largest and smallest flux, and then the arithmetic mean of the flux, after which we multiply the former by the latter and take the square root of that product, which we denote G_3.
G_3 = 32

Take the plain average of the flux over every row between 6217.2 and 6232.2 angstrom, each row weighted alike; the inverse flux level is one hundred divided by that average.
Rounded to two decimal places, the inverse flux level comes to 2.40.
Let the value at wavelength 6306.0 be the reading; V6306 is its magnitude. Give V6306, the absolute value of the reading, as 40.3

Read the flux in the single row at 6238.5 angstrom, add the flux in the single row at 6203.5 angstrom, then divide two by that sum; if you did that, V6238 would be 0.0233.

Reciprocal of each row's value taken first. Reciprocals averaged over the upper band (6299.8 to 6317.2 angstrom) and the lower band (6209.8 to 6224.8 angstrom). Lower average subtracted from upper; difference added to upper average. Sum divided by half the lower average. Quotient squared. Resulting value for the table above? 5.0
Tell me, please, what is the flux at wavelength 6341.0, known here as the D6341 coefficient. 69.2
